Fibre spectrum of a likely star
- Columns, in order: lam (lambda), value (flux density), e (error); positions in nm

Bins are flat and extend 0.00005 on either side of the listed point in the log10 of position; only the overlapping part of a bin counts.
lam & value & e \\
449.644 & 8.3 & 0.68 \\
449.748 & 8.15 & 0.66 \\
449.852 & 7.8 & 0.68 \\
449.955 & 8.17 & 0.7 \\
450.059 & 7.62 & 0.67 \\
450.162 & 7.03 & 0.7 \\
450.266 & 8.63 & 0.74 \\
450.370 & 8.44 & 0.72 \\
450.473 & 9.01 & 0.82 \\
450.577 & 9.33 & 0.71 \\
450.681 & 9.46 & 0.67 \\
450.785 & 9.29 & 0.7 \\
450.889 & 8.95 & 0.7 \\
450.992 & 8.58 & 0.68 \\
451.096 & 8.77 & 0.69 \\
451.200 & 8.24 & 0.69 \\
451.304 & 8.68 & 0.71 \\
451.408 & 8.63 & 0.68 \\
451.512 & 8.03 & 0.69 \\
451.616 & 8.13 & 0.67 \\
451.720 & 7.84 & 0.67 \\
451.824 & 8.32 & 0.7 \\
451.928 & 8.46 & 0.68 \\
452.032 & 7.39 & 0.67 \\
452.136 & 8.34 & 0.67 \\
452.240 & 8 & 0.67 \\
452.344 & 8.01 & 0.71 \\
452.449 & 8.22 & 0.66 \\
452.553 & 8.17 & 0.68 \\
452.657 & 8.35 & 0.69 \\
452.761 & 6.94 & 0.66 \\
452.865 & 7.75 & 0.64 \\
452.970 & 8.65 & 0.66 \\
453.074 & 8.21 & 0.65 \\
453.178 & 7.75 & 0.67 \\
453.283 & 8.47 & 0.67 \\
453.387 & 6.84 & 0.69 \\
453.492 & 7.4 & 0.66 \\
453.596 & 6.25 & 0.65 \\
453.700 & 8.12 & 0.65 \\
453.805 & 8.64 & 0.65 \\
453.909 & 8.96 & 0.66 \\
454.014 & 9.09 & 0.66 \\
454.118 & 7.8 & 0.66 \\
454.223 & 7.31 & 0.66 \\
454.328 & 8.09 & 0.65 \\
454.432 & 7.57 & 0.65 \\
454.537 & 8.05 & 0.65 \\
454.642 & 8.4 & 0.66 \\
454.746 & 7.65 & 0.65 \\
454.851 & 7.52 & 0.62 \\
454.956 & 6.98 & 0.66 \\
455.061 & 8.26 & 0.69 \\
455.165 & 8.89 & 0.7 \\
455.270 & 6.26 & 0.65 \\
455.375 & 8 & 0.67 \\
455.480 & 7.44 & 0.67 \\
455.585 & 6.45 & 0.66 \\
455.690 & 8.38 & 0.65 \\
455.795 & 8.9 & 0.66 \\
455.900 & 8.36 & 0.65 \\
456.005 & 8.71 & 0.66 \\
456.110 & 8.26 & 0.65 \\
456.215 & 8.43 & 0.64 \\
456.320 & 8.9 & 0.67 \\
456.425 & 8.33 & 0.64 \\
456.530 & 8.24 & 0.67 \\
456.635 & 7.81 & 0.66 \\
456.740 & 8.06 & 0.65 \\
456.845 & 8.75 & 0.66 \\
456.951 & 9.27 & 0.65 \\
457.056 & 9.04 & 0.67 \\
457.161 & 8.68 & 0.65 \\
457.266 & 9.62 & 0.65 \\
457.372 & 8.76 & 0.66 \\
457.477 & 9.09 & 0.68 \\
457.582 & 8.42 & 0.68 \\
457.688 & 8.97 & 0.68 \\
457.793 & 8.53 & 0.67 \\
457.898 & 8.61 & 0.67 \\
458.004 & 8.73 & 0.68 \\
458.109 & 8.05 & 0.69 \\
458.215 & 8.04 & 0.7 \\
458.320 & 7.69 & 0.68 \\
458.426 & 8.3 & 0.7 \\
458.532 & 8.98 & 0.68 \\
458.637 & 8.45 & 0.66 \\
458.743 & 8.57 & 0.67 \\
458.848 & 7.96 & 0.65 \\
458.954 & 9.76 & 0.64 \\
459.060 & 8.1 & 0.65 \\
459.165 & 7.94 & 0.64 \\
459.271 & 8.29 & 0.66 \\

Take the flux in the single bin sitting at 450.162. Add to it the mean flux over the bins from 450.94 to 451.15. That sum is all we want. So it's 15.7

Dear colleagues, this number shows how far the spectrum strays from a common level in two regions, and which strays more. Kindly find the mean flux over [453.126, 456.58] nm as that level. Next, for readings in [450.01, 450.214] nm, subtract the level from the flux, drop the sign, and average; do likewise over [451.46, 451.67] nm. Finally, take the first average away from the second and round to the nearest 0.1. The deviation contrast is -0.5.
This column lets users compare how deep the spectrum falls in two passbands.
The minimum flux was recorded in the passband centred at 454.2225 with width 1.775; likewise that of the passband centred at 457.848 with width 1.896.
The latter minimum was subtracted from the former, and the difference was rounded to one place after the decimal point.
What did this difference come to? -1.4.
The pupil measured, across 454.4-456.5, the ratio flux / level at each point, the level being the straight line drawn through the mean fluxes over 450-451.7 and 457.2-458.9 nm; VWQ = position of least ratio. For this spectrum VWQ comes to 455.270 nm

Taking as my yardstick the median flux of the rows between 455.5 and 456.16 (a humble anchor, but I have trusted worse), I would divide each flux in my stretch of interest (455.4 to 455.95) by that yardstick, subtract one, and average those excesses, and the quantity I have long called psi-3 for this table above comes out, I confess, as -0.055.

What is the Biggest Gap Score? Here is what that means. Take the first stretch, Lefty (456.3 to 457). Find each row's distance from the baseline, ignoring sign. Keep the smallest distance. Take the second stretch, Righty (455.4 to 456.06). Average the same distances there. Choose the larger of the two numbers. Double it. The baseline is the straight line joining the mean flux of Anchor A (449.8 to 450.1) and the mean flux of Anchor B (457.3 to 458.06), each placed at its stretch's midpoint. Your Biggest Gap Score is 1.3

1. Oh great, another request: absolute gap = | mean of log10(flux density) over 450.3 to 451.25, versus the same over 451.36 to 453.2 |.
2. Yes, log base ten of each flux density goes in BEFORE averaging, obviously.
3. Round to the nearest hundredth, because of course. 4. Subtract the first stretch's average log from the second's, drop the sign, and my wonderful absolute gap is 0.04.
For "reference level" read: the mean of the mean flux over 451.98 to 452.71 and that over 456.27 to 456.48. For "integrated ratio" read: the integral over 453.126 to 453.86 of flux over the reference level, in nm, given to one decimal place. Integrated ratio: 0.7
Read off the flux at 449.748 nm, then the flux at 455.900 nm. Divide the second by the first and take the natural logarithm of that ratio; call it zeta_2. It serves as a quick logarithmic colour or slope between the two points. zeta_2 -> 0.03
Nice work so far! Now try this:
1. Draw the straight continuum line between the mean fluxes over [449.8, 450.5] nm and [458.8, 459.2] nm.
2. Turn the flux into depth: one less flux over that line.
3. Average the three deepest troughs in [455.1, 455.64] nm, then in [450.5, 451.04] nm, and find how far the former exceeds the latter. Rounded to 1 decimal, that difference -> 0.3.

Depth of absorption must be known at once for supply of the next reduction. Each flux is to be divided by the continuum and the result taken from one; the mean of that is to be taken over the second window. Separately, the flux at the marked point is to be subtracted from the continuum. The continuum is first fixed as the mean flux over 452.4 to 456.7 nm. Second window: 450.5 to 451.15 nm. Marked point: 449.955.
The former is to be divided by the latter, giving 0.69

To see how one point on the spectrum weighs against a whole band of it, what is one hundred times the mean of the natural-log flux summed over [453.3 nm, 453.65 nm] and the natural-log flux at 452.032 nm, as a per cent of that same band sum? 67.4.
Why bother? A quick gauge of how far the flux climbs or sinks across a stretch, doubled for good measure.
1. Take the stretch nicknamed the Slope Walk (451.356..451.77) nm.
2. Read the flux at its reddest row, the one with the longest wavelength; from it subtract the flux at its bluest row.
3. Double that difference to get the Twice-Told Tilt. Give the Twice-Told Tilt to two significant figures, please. -1.6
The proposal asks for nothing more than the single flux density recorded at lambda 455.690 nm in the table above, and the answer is 8.38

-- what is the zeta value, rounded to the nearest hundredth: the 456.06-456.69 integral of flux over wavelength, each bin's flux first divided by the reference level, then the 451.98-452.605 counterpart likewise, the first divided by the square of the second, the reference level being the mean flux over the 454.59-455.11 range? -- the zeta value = 1.62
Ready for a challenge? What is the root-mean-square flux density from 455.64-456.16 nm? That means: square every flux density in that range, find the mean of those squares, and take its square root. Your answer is 8.5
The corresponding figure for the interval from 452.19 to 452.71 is 8.2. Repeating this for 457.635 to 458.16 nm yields 8.6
